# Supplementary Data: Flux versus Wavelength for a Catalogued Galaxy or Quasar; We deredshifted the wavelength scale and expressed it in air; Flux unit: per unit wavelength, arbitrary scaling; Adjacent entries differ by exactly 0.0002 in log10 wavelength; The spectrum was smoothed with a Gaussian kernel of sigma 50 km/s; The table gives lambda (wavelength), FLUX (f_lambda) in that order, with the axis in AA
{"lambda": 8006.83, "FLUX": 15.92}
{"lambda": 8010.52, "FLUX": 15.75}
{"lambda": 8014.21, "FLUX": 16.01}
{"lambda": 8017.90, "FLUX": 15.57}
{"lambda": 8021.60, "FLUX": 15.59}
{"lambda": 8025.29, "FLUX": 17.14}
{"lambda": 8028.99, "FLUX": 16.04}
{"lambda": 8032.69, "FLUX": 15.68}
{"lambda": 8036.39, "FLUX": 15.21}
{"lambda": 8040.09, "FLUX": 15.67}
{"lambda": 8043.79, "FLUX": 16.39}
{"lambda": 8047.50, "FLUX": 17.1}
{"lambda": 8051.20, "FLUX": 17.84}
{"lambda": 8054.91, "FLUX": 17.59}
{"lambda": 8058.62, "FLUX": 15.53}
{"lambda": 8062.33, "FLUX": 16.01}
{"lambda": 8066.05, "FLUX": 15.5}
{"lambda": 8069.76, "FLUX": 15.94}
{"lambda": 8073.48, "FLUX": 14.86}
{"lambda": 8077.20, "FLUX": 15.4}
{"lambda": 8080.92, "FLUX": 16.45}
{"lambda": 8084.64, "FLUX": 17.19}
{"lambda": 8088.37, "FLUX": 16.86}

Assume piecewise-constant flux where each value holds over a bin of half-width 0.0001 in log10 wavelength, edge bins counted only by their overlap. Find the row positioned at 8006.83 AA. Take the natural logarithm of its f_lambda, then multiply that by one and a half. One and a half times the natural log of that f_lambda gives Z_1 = 4.15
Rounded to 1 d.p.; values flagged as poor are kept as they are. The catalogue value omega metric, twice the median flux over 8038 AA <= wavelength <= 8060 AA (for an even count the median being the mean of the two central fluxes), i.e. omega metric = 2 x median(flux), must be 33.5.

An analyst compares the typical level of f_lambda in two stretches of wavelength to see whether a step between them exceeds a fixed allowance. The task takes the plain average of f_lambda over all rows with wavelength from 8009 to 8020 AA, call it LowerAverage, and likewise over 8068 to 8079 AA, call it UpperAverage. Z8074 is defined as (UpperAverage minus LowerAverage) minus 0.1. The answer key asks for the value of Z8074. -0.48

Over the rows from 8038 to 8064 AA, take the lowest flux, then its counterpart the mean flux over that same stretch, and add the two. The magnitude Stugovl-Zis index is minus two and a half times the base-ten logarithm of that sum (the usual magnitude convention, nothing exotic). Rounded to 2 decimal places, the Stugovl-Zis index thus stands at -3.77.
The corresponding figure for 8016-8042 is -3.73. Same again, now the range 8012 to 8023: -3.74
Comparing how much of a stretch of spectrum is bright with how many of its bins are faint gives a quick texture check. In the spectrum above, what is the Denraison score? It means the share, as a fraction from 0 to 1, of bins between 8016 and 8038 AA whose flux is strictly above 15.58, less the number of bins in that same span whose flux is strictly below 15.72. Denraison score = -3.3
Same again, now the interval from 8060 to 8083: -2.5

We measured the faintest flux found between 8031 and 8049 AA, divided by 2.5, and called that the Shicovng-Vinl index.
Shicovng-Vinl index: 6.08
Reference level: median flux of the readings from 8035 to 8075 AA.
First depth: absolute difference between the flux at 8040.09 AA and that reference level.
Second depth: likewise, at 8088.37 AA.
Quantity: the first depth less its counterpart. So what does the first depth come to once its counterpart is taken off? -0.65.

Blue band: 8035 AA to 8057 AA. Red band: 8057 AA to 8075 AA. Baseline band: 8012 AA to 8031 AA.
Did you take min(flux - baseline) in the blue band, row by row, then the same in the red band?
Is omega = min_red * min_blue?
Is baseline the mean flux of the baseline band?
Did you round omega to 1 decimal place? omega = 1.0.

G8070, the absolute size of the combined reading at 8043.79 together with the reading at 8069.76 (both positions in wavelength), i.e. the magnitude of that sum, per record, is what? 32.3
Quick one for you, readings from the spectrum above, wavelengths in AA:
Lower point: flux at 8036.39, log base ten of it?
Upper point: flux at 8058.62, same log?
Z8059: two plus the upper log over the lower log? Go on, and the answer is 3.008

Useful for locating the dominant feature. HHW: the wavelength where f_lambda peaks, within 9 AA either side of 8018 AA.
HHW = 8025.29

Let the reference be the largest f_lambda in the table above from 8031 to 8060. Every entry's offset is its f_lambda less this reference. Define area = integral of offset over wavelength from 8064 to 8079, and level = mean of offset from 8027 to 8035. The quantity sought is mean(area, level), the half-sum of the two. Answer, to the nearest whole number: -19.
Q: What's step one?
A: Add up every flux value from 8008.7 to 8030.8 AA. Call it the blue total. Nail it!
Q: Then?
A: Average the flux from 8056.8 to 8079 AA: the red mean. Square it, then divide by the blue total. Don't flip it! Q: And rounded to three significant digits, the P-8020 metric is 2.51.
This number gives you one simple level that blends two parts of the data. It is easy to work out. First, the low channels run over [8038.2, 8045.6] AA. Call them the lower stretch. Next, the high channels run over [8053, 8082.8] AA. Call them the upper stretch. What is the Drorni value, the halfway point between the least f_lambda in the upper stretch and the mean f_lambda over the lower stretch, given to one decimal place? 15.4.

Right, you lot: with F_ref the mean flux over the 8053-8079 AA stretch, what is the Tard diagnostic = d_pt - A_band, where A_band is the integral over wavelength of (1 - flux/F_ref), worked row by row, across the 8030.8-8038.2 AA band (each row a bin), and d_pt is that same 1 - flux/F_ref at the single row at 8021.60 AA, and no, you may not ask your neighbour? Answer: -0.2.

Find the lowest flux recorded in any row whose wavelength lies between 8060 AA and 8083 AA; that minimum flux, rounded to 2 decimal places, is 14.86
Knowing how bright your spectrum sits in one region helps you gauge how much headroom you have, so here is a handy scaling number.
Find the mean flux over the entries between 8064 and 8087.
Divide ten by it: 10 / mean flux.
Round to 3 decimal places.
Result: 0.629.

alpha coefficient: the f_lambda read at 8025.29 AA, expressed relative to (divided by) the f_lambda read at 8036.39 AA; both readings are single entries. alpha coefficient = 1.13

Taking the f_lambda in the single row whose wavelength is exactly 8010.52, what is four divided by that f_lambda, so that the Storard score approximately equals 0.254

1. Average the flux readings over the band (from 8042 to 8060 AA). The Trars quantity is 16.9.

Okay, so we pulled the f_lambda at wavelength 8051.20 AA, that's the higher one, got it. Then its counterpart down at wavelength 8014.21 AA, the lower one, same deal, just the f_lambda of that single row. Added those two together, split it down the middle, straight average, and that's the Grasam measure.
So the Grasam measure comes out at 16.9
